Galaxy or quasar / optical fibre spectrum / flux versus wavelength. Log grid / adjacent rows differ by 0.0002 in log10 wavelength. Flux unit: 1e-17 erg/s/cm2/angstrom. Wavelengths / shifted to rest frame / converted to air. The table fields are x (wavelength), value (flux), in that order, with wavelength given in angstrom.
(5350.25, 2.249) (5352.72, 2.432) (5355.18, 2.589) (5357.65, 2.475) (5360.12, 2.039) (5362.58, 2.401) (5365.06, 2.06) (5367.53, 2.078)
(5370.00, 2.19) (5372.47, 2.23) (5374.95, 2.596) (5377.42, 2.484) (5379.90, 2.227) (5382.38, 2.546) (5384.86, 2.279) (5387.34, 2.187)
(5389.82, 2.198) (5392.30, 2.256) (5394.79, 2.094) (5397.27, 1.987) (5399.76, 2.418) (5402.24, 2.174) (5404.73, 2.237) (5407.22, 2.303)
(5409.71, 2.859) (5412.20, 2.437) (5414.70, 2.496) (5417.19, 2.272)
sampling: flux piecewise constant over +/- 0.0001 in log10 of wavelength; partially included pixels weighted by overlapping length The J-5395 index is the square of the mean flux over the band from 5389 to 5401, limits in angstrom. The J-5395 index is 4.80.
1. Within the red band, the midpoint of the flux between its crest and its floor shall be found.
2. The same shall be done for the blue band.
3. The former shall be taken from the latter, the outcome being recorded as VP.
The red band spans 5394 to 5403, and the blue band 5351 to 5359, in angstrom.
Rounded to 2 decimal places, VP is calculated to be 0.31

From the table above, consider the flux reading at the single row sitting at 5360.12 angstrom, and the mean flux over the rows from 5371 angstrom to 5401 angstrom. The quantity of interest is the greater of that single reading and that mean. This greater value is 2.29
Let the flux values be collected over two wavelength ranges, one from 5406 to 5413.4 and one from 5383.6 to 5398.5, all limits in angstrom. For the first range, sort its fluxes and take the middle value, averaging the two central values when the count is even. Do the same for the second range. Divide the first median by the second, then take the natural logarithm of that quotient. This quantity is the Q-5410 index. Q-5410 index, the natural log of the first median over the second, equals 0.11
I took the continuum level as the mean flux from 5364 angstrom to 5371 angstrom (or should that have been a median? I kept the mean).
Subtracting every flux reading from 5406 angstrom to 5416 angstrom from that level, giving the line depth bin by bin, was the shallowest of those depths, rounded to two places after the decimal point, -0.75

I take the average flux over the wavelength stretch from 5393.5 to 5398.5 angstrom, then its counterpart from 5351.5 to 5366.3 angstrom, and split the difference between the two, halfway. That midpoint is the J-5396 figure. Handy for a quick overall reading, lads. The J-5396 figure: 2.19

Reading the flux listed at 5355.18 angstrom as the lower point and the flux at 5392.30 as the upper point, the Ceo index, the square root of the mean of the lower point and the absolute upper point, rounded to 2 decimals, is 1.56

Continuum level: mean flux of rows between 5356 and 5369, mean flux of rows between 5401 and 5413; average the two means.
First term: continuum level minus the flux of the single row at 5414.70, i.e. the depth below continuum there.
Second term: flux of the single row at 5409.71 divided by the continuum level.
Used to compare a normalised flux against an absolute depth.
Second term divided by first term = -7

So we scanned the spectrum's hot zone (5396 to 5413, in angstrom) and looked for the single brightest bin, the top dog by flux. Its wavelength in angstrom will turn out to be 5409.71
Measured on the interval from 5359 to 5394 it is 5374.95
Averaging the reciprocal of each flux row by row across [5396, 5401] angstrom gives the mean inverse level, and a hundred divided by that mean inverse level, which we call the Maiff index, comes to 218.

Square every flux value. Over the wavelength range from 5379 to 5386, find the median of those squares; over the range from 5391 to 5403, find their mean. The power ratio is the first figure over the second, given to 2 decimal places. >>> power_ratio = 1.08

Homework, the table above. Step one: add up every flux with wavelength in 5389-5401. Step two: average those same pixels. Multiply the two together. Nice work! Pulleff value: 24.0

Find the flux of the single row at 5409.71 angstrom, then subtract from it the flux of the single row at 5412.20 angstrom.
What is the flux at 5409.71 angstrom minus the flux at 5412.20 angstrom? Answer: 0.4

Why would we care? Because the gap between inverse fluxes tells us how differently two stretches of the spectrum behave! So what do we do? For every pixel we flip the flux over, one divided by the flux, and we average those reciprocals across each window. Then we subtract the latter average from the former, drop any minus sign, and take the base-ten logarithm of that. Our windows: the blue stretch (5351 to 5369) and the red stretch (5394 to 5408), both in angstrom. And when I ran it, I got -1.78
